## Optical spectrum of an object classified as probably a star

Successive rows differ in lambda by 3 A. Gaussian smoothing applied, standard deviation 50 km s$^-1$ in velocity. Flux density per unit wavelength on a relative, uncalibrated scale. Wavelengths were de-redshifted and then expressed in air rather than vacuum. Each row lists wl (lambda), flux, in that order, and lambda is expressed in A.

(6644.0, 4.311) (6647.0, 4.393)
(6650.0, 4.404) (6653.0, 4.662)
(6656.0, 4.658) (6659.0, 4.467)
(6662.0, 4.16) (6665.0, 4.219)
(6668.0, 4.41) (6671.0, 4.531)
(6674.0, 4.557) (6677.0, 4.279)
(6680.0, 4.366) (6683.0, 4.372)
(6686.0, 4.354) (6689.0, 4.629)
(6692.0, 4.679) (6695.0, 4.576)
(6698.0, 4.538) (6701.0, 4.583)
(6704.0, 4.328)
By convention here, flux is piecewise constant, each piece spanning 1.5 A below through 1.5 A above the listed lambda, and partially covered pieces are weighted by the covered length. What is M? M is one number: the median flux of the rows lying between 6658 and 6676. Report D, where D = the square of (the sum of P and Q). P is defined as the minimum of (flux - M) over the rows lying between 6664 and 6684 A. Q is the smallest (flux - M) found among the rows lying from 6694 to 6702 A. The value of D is 0.01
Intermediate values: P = -0.22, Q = 0.10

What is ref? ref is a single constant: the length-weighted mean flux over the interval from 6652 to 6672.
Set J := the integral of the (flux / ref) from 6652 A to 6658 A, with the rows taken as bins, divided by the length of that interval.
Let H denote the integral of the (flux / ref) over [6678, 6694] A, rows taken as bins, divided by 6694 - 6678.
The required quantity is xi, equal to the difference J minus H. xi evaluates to 0.038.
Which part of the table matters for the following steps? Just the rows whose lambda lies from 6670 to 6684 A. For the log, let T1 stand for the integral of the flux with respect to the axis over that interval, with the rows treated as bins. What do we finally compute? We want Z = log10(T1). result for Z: 1.79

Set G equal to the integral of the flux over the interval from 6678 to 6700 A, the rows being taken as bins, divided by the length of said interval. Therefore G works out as 4.50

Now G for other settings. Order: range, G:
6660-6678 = 4.36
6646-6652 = 4.42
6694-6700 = 4.56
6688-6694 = 4.65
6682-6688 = 4.38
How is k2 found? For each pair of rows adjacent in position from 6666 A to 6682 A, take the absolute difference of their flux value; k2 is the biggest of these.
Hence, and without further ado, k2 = 0.278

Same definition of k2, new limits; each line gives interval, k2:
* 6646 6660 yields 0.258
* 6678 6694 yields 0.275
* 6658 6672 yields 0.307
